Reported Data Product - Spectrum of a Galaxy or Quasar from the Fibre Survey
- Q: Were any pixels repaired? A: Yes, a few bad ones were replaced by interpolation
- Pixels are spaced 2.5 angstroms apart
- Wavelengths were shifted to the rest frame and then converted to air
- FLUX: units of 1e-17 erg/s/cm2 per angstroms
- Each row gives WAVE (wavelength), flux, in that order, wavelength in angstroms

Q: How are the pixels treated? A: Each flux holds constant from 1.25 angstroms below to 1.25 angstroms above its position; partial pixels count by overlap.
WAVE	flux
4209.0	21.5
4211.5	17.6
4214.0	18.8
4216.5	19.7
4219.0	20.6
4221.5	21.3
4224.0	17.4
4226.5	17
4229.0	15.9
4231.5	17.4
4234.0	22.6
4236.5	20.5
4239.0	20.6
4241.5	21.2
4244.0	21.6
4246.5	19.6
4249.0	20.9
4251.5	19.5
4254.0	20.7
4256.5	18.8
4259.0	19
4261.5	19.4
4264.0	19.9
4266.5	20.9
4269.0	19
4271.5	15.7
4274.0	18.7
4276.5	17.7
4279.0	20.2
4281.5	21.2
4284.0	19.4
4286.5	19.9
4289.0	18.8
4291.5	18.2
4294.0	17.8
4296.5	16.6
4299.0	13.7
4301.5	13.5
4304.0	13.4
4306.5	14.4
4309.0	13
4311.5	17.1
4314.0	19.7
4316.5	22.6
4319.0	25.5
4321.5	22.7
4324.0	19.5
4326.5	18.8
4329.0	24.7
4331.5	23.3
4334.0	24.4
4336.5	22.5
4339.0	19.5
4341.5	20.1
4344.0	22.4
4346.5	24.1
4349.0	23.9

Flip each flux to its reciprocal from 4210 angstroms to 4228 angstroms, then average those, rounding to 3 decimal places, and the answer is 0.053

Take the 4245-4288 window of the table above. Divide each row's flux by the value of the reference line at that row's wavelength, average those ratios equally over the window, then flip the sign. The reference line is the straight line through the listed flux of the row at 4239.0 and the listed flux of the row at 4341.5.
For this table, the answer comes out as -0.95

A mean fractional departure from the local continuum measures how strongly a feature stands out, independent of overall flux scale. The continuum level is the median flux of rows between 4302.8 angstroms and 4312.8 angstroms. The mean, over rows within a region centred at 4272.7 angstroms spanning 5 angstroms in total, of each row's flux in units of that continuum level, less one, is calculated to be 0.24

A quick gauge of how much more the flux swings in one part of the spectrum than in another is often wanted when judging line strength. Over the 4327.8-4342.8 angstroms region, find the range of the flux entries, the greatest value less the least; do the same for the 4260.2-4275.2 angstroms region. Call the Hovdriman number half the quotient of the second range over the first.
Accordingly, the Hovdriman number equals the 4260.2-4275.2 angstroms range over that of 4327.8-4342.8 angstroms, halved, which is 0.50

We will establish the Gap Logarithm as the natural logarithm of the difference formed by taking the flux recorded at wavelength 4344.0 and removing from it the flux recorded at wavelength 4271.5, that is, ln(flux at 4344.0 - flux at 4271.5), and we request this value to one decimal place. 1.9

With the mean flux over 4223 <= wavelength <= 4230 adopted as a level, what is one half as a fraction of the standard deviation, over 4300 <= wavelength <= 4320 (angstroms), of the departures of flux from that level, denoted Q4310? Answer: 0.11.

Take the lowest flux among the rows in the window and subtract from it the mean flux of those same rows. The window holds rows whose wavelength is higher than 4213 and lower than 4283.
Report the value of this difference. -3.8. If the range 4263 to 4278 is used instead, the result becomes -3.0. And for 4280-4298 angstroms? -2.2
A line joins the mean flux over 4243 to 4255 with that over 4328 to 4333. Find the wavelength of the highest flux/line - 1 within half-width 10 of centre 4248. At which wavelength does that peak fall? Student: 4244.0 angstroms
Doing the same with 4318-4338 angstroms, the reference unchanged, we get 4319.0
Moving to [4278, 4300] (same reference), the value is 4281.5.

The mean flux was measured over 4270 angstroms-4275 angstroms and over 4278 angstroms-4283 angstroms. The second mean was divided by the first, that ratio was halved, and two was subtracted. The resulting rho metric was -1.40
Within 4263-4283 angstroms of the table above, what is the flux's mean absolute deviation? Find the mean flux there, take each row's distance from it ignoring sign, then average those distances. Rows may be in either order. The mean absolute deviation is 1.39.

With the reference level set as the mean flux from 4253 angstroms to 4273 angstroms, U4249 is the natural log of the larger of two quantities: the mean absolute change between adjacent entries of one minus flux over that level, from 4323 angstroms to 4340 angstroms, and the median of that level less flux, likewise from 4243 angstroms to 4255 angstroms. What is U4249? -2.1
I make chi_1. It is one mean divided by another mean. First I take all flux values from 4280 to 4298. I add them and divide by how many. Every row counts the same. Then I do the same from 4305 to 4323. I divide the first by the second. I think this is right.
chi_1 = 0.98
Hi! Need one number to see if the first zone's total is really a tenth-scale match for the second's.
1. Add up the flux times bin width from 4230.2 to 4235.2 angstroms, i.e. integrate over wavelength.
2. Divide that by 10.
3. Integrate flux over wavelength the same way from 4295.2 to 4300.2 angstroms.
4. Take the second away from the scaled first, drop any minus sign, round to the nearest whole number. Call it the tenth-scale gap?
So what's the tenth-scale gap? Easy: 66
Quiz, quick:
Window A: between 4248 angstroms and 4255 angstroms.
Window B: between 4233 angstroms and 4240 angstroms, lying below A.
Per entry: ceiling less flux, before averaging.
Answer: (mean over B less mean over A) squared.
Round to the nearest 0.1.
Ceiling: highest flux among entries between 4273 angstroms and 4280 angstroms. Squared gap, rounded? 0.8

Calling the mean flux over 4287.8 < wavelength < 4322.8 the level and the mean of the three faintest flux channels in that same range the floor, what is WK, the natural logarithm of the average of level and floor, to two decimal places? 2.74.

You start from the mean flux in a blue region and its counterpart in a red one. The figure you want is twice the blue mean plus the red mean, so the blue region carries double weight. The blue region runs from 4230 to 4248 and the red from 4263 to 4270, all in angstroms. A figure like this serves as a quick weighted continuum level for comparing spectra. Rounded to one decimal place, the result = 60.9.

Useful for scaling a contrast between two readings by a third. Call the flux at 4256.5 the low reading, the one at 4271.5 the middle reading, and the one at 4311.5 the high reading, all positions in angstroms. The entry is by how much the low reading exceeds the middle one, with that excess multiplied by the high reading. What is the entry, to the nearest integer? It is 53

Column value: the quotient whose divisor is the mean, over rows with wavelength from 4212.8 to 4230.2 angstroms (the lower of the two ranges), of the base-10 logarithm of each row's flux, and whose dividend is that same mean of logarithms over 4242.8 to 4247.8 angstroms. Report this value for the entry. 1.03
